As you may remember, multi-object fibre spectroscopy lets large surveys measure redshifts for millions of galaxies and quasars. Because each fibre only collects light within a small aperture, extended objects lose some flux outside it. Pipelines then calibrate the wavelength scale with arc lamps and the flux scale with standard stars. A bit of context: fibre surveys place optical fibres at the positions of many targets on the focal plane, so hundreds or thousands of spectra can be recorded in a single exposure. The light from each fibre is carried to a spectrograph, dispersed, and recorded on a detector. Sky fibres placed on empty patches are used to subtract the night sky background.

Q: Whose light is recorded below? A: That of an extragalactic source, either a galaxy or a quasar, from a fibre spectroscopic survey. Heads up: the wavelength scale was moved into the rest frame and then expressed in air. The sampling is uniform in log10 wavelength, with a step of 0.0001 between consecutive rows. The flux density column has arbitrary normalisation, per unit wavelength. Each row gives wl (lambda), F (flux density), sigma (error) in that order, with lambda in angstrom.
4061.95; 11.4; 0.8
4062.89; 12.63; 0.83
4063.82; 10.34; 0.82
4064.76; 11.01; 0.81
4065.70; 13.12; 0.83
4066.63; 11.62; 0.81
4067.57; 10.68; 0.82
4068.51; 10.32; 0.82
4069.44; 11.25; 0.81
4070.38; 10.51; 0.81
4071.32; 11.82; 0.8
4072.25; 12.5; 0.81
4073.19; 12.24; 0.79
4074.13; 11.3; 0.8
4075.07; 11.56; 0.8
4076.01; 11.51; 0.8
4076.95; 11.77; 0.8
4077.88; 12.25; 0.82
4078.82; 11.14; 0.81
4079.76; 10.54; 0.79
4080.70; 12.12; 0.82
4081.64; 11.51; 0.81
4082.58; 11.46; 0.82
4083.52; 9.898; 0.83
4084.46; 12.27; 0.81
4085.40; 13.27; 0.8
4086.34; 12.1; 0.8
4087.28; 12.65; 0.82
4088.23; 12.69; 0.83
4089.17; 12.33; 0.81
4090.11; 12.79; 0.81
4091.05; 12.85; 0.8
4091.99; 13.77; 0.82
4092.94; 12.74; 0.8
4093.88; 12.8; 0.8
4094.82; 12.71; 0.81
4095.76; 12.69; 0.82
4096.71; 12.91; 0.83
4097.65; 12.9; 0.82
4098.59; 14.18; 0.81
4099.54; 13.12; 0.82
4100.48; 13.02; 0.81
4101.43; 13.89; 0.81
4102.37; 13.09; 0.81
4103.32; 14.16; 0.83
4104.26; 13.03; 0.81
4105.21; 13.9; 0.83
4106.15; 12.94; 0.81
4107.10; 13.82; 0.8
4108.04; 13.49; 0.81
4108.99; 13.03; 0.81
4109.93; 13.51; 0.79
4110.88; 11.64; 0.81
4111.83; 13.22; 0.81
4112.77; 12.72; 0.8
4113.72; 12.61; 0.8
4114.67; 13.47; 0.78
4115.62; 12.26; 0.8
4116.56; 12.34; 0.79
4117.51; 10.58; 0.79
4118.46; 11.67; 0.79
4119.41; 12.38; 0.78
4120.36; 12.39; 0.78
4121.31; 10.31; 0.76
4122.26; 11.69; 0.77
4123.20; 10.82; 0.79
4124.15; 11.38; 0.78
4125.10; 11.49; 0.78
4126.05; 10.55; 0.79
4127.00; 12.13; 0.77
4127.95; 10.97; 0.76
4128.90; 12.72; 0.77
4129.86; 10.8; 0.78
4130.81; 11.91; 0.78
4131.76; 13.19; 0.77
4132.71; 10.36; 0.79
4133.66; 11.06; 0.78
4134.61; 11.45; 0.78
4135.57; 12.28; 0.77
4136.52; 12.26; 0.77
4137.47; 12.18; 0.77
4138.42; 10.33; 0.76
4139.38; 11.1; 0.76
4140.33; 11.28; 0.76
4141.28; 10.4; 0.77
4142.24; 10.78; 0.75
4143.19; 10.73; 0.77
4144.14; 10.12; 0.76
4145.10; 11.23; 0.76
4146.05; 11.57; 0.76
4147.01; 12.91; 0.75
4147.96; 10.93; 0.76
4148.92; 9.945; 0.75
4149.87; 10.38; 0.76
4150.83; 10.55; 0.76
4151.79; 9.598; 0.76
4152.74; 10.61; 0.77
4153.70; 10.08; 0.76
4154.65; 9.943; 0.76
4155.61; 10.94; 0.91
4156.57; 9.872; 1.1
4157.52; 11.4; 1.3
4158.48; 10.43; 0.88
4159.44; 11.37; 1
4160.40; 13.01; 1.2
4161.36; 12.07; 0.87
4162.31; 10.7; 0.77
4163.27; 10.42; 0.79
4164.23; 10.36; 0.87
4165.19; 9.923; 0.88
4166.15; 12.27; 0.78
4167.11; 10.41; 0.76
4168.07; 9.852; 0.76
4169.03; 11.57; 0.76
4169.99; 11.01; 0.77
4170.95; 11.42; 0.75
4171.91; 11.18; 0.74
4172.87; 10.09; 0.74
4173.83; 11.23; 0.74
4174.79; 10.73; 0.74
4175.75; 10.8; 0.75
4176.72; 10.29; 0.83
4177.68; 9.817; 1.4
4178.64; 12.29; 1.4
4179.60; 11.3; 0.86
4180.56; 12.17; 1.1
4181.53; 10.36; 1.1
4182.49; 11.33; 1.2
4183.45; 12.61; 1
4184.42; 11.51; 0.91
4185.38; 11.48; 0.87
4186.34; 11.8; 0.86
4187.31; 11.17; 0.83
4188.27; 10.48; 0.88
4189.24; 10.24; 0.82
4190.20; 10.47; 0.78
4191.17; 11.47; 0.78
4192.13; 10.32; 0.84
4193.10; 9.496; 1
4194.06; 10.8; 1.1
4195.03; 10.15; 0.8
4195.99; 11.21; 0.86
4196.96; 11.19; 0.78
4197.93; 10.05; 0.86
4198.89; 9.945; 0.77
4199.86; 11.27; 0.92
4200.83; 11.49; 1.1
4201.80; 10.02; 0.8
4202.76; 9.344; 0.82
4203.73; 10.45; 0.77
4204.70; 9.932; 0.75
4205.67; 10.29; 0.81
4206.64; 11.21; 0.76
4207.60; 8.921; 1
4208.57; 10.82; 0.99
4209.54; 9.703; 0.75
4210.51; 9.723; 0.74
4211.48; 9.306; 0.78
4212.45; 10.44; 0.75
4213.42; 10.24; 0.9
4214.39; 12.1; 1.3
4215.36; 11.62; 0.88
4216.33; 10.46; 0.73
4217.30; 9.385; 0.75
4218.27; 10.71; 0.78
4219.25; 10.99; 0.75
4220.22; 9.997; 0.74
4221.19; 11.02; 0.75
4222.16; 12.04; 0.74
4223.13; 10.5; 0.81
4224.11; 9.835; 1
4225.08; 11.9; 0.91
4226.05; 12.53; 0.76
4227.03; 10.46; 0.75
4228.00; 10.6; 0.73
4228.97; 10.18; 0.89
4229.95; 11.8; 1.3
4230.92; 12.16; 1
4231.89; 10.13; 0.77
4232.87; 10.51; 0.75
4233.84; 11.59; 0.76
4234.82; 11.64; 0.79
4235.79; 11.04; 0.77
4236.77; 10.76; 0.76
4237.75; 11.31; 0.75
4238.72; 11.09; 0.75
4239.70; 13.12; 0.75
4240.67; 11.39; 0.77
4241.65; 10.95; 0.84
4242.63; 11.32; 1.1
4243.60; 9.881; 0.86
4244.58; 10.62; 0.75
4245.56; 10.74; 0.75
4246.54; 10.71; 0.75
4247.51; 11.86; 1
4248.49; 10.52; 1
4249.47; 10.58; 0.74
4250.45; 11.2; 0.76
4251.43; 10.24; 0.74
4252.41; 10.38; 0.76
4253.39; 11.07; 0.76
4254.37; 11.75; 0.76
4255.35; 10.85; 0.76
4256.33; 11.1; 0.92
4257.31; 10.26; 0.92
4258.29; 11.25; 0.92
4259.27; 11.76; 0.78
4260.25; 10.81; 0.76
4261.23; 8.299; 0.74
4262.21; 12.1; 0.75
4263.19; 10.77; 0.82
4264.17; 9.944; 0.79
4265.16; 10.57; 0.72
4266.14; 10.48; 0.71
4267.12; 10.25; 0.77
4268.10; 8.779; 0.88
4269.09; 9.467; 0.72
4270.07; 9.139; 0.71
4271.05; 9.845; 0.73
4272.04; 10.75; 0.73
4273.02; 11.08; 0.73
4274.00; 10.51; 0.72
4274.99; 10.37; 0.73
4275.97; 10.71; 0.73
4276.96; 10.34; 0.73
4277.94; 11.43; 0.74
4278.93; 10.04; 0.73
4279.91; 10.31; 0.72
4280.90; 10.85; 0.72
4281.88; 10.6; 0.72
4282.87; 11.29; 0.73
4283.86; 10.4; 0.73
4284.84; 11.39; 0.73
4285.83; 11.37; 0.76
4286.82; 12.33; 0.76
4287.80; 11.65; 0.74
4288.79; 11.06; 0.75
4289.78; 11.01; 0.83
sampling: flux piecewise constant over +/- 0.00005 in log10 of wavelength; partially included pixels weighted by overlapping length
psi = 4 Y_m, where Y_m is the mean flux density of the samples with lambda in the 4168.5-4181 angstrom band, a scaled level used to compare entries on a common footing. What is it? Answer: 44.3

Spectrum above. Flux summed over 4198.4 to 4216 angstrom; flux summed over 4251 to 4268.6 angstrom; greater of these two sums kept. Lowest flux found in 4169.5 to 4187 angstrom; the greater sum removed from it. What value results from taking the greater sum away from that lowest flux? -181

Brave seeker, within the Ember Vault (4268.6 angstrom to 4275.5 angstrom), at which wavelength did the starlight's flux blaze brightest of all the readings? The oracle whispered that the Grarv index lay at 4273.02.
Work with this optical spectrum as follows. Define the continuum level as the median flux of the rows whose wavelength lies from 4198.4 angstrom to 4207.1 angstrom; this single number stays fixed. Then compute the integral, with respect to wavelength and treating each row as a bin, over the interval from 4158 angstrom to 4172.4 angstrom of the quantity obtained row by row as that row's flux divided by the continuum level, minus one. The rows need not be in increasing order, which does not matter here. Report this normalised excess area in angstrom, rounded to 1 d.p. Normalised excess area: 1.1 angstrom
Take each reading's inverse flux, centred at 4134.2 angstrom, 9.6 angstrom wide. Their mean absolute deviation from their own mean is 0.0059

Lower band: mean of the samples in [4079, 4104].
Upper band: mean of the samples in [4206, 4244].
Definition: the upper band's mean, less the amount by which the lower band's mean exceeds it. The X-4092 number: 9.1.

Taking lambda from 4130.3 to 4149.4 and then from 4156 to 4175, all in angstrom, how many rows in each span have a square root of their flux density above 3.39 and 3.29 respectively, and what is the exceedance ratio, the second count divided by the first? 1.4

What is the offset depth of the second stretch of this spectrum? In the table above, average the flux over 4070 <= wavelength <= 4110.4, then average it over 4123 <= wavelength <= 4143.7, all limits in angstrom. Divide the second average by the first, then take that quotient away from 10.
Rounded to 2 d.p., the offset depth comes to 9.09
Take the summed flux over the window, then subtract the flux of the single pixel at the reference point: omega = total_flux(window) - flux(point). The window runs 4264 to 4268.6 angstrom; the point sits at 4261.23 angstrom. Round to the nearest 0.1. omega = 41.7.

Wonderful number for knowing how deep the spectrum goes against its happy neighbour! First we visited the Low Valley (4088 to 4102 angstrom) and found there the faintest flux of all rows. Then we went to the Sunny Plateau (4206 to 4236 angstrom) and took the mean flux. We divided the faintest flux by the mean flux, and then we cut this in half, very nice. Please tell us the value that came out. 0.57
